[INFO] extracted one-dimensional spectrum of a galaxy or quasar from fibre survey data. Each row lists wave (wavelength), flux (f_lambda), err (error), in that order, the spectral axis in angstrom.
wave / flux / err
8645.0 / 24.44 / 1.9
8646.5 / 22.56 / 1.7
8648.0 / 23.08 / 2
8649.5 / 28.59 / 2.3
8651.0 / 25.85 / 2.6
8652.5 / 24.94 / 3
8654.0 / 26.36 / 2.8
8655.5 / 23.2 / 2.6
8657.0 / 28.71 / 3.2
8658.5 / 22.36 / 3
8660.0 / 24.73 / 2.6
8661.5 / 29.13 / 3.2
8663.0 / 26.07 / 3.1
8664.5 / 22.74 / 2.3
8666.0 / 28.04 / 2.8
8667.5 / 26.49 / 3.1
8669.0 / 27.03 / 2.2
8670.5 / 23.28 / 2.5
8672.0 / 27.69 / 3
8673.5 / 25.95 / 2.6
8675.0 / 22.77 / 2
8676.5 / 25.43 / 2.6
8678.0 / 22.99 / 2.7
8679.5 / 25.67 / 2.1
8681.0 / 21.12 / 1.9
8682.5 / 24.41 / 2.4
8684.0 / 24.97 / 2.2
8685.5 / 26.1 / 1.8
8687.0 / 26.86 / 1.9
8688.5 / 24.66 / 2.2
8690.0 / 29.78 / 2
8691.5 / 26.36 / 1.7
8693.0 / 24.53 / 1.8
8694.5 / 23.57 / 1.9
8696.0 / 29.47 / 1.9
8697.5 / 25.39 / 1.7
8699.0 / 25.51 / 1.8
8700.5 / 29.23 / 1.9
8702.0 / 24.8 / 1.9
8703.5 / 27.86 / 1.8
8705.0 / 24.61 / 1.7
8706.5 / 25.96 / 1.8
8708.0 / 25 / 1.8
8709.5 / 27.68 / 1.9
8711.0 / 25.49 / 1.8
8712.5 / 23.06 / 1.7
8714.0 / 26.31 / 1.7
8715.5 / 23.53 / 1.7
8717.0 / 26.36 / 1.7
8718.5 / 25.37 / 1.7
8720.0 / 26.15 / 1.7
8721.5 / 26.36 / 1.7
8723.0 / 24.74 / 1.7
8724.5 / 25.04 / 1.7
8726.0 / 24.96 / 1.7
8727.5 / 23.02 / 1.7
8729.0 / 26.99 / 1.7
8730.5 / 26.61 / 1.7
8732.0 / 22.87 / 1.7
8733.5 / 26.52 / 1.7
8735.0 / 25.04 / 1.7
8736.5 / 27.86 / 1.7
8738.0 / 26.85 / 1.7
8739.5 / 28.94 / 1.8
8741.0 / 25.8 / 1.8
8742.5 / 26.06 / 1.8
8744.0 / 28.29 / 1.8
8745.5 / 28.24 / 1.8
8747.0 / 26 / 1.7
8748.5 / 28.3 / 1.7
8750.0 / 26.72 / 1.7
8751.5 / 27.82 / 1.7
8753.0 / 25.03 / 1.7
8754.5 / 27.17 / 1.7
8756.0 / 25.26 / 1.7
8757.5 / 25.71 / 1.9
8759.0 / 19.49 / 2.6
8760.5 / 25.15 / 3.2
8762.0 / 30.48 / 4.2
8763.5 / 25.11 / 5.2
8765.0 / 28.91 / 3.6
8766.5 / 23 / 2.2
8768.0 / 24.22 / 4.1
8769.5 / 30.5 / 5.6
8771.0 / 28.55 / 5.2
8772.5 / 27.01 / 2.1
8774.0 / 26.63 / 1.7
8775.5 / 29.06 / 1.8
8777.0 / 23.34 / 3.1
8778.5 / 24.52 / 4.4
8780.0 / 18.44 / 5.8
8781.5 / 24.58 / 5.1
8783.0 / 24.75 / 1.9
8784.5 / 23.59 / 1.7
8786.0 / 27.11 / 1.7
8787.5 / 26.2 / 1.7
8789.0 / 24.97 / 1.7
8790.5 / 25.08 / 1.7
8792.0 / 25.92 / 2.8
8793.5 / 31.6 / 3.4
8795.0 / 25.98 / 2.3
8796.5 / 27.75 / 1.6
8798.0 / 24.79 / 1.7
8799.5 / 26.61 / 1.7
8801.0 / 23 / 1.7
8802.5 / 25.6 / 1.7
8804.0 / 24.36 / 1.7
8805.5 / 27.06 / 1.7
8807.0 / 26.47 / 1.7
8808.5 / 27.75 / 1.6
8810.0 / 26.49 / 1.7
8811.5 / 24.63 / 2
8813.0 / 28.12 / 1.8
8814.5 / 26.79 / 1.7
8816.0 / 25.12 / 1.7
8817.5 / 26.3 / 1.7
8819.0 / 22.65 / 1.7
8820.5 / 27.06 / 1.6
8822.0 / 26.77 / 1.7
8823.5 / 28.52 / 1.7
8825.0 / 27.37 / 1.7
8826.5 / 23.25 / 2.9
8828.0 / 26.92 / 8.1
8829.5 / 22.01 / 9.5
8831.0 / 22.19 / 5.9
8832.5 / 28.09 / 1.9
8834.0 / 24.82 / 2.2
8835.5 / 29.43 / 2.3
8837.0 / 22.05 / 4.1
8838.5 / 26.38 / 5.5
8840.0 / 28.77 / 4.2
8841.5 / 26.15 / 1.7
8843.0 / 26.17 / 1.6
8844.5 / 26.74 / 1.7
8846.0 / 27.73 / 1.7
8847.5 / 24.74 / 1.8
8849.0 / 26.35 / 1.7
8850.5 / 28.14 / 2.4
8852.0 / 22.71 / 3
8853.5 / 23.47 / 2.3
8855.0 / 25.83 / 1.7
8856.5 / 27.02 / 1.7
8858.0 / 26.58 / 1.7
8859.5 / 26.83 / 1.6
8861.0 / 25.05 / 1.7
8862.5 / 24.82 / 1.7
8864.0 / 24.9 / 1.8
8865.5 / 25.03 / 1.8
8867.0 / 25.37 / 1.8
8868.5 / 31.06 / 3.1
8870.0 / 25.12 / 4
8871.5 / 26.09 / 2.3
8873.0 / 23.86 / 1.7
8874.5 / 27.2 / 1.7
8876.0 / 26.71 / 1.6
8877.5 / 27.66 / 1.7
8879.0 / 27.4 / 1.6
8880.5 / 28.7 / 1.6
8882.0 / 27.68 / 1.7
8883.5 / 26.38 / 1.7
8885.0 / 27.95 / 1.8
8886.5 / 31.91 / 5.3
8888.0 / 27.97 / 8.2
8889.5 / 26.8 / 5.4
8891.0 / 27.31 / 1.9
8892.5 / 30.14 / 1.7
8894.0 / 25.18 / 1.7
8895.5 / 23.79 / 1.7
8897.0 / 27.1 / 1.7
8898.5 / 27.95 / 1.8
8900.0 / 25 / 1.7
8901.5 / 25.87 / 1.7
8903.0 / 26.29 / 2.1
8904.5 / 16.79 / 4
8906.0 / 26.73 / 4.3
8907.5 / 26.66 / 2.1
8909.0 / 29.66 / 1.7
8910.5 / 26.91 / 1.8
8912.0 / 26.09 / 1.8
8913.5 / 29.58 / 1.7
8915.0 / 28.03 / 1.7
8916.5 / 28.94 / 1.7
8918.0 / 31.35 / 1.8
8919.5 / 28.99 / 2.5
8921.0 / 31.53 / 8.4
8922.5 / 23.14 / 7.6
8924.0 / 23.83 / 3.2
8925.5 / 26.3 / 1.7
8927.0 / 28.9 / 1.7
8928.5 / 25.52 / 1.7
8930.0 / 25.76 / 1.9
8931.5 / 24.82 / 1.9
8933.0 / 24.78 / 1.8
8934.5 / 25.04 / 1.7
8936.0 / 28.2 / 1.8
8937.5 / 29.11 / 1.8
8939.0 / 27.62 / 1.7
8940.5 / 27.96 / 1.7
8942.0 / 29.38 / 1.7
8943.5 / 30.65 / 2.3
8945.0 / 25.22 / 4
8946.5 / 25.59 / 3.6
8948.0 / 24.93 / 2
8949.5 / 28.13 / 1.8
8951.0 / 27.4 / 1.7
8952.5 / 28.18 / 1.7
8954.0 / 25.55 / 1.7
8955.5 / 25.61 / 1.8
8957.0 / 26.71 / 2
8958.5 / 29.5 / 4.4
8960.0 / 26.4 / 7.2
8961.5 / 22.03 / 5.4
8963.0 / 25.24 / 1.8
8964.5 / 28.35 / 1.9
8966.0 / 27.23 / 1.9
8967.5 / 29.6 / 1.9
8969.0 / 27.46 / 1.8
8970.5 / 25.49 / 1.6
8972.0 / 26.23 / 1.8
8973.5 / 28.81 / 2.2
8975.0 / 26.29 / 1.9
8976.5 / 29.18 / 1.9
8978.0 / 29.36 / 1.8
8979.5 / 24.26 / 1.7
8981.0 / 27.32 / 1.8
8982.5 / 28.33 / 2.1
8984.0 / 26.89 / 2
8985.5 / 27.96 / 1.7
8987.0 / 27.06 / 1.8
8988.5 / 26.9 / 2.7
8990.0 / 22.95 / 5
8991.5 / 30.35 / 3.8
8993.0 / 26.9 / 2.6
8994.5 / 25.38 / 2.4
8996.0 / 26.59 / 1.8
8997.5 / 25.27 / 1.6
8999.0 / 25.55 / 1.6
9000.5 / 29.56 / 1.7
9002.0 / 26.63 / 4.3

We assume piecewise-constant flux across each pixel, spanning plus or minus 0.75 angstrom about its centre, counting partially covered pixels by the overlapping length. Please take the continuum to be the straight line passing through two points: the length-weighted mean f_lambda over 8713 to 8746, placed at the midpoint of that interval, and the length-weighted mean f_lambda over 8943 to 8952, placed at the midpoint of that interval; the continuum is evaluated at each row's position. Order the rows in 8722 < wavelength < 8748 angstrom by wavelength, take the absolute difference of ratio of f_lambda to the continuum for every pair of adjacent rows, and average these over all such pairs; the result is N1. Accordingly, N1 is 0.07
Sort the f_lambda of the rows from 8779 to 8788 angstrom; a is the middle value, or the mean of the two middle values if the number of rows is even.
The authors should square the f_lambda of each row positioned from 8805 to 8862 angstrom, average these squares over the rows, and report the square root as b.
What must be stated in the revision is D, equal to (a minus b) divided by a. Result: -0.06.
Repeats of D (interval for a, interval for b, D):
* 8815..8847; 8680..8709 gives 0.02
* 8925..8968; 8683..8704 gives 0.01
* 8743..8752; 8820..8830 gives 0.07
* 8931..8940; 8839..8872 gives 0.01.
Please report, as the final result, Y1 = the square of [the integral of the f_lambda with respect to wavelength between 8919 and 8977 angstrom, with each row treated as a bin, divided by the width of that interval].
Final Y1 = 725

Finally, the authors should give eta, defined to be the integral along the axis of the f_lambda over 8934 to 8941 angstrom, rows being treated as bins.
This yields 194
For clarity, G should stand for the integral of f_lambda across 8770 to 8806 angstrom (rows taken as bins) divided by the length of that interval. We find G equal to 25.7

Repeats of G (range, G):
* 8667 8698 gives 25.4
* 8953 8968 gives 26.6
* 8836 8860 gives 26.0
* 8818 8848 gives 25.9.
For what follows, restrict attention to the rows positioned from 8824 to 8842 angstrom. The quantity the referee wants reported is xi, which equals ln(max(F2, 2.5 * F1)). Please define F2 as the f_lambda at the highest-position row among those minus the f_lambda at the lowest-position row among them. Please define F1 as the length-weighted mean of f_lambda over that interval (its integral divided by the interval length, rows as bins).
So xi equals 4.16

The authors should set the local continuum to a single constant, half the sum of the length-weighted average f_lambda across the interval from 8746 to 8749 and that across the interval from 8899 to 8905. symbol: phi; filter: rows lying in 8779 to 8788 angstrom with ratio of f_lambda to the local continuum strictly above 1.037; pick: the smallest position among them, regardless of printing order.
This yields 8786.0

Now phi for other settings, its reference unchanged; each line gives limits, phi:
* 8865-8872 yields 8868.5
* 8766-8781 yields 8769.5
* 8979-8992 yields 8981.0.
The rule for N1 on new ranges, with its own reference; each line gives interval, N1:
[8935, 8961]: 0.06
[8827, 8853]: 0.12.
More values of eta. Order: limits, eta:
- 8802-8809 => 184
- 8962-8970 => 219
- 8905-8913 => 216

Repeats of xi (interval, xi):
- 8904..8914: 4.18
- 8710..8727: 4.14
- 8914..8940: 4.22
